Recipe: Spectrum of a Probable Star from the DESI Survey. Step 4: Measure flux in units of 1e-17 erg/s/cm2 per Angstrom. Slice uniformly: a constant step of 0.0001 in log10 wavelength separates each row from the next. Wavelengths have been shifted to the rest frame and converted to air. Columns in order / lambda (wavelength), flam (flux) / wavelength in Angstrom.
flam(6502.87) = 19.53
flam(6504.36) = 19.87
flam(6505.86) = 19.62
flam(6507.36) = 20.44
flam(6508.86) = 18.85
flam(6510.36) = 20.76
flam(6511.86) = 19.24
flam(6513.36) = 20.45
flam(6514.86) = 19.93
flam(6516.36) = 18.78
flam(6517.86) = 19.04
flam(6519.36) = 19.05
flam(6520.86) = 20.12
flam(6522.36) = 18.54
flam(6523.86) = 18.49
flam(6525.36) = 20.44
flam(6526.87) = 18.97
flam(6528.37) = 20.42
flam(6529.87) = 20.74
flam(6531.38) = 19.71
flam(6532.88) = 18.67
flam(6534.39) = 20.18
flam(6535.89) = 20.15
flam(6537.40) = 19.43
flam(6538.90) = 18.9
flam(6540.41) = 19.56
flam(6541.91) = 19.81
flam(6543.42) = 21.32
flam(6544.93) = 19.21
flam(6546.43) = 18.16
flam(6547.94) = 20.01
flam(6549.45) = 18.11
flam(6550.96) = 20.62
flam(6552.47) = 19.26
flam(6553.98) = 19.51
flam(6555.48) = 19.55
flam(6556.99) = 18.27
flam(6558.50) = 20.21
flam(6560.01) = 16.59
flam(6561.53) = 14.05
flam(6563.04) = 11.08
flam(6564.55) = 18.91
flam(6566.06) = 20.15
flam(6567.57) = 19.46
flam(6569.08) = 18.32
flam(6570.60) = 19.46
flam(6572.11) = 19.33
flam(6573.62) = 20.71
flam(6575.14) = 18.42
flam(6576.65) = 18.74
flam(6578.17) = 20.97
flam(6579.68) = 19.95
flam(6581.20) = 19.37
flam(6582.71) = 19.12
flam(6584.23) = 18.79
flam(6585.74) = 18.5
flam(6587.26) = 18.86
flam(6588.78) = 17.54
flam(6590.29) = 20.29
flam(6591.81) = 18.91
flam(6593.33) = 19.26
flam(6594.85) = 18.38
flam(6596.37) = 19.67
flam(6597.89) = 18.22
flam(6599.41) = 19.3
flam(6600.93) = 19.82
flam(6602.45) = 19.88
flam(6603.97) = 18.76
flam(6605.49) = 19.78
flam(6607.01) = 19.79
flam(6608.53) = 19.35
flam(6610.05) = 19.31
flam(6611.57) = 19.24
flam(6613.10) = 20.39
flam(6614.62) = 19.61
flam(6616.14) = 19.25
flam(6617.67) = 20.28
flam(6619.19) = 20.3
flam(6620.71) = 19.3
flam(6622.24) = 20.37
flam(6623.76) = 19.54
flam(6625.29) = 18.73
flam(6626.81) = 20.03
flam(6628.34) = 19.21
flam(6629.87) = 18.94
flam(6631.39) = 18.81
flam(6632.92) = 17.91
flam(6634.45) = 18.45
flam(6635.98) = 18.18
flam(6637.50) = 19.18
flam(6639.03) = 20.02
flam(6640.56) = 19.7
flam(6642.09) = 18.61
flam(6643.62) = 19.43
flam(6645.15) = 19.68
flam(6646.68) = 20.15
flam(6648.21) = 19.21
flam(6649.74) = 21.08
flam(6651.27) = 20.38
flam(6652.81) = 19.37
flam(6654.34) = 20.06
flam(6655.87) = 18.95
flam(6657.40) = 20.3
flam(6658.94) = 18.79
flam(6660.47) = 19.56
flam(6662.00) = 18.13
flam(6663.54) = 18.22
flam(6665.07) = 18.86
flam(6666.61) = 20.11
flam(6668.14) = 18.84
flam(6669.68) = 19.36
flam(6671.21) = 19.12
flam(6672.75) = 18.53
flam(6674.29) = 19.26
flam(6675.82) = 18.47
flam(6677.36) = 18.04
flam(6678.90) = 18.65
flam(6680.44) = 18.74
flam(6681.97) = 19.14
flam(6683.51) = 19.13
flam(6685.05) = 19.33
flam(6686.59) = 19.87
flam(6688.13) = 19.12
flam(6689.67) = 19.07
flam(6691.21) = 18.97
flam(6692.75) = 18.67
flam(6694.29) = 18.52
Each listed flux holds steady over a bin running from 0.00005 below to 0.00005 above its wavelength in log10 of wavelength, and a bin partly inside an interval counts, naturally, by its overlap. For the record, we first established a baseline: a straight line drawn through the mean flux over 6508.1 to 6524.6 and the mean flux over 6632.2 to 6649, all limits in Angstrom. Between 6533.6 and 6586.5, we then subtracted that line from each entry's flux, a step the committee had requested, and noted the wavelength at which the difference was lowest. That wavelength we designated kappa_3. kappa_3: 6563.04 Angstrom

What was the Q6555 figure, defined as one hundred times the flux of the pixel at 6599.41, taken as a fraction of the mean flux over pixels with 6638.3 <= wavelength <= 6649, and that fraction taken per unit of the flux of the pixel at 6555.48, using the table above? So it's 5.05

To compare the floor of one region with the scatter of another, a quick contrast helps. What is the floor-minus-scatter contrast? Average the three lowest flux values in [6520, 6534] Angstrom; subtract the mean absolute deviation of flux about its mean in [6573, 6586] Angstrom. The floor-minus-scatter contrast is 17.8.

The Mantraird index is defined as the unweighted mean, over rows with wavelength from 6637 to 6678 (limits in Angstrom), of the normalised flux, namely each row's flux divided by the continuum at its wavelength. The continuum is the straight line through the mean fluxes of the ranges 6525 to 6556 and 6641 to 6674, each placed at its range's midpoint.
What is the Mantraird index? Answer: 0.997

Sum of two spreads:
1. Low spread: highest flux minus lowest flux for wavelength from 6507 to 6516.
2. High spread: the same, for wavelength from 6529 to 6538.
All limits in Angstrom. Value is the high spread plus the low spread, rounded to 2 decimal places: 3.98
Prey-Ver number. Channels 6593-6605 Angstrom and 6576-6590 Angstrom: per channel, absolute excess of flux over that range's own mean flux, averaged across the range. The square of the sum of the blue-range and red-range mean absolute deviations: 1.5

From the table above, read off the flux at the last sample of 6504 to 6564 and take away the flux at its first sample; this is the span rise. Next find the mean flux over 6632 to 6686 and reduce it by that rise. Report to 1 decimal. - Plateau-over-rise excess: 28.0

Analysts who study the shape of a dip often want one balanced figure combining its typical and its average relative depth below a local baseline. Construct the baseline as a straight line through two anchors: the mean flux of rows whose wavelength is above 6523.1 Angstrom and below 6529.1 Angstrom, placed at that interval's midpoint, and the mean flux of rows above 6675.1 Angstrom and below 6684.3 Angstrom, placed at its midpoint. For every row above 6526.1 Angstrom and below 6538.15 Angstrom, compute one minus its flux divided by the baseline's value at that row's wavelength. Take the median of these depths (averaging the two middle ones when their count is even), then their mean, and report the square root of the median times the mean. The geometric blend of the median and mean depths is 0.016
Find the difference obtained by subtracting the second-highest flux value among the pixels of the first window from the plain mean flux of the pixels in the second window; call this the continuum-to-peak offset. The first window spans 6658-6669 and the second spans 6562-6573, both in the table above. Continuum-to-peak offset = -1.5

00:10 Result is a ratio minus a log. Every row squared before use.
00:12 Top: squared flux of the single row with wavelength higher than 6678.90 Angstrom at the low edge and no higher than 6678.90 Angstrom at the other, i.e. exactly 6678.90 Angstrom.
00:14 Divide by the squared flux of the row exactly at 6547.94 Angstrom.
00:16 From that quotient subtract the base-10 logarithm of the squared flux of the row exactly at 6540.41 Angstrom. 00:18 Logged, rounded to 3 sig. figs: -1.71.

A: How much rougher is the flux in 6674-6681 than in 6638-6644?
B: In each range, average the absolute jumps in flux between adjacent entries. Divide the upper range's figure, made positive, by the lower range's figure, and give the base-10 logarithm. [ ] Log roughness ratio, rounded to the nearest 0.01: -0.19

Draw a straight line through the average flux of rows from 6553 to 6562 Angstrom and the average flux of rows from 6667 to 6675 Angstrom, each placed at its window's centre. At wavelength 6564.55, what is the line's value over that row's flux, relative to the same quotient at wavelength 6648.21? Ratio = 0.98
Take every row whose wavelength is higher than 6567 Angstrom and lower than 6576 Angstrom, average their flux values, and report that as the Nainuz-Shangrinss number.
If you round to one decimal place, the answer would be 19.3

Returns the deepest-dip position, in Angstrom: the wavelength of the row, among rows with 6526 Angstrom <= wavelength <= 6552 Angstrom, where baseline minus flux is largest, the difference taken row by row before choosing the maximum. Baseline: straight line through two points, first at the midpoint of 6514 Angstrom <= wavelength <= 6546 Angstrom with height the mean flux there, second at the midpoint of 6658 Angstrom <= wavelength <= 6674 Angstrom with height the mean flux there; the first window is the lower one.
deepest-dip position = 6549.45 Angstrom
